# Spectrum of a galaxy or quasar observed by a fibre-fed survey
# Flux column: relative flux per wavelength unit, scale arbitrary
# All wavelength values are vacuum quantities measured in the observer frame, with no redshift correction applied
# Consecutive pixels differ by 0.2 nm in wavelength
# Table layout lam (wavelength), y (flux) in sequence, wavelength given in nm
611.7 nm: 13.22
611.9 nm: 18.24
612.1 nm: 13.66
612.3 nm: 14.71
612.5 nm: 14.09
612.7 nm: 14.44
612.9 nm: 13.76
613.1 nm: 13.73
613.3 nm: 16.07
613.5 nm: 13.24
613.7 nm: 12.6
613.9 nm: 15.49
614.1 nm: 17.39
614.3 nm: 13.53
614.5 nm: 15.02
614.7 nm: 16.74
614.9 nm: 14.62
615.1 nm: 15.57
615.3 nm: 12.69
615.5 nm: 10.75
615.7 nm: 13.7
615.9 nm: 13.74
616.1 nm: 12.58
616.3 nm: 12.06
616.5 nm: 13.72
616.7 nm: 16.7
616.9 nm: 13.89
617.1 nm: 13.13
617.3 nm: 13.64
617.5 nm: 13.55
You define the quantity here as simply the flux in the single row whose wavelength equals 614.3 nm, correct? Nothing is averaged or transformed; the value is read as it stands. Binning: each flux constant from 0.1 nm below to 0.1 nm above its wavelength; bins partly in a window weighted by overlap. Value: 13.53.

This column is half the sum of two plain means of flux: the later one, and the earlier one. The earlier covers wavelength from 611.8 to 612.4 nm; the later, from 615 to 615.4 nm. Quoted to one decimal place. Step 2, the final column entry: 14.8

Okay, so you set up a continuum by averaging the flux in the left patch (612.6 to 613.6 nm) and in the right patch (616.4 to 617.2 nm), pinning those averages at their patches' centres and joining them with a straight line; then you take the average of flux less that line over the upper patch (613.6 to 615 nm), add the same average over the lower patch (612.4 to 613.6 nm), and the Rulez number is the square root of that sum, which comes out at 0.86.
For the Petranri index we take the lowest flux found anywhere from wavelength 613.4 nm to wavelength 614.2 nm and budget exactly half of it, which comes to 6.30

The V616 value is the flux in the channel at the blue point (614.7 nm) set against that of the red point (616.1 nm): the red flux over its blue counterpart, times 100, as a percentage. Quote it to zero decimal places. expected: 75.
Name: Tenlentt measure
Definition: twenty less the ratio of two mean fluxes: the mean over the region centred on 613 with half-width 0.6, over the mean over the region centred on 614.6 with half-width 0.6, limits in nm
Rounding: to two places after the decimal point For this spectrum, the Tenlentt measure 19.08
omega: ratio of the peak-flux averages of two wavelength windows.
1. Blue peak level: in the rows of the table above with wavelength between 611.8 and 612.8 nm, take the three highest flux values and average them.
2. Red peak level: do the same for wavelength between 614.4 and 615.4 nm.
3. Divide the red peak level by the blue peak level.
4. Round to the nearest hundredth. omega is 1.00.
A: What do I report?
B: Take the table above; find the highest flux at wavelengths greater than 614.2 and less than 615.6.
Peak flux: 16.74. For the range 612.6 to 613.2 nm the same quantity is 14.44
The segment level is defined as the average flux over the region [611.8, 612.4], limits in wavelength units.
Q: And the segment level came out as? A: 15.5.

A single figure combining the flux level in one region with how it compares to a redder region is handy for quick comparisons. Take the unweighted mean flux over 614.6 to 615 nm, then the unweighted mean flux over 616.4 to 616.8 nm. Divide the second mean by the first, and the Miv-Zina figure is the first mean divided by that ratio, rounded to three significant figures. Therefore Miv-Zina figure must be 16.2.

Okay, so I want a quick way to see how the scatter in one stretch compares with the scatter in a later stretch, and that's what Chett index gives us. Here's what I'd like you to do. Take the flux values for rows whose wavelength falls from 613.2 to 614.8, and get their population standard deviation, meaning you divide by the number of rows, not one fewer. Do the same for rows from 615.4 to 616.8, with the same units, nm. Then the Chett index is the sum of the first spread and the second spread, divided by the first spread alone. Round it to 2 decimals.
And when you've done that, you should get 2.06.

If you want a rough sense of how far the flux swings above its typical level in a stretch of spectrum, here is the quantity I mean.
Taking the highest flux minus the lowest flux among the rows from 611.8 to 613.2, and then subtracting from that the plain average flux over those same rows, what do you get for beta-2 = -10.1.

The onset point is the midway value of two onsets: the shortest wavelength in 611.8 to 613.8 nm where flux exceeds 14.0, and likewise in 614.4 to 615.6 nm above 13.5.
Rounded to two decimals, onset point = 613.20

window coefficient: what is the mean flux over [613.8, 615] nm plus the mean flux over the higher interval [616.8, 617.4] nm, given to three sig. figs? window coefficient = 29.0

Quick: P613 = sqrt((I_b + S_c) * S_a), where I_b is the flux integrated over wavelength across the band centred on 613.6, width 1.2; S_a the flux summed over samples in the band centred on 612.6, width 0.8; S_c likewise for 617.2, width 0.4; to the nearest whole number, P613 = 50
